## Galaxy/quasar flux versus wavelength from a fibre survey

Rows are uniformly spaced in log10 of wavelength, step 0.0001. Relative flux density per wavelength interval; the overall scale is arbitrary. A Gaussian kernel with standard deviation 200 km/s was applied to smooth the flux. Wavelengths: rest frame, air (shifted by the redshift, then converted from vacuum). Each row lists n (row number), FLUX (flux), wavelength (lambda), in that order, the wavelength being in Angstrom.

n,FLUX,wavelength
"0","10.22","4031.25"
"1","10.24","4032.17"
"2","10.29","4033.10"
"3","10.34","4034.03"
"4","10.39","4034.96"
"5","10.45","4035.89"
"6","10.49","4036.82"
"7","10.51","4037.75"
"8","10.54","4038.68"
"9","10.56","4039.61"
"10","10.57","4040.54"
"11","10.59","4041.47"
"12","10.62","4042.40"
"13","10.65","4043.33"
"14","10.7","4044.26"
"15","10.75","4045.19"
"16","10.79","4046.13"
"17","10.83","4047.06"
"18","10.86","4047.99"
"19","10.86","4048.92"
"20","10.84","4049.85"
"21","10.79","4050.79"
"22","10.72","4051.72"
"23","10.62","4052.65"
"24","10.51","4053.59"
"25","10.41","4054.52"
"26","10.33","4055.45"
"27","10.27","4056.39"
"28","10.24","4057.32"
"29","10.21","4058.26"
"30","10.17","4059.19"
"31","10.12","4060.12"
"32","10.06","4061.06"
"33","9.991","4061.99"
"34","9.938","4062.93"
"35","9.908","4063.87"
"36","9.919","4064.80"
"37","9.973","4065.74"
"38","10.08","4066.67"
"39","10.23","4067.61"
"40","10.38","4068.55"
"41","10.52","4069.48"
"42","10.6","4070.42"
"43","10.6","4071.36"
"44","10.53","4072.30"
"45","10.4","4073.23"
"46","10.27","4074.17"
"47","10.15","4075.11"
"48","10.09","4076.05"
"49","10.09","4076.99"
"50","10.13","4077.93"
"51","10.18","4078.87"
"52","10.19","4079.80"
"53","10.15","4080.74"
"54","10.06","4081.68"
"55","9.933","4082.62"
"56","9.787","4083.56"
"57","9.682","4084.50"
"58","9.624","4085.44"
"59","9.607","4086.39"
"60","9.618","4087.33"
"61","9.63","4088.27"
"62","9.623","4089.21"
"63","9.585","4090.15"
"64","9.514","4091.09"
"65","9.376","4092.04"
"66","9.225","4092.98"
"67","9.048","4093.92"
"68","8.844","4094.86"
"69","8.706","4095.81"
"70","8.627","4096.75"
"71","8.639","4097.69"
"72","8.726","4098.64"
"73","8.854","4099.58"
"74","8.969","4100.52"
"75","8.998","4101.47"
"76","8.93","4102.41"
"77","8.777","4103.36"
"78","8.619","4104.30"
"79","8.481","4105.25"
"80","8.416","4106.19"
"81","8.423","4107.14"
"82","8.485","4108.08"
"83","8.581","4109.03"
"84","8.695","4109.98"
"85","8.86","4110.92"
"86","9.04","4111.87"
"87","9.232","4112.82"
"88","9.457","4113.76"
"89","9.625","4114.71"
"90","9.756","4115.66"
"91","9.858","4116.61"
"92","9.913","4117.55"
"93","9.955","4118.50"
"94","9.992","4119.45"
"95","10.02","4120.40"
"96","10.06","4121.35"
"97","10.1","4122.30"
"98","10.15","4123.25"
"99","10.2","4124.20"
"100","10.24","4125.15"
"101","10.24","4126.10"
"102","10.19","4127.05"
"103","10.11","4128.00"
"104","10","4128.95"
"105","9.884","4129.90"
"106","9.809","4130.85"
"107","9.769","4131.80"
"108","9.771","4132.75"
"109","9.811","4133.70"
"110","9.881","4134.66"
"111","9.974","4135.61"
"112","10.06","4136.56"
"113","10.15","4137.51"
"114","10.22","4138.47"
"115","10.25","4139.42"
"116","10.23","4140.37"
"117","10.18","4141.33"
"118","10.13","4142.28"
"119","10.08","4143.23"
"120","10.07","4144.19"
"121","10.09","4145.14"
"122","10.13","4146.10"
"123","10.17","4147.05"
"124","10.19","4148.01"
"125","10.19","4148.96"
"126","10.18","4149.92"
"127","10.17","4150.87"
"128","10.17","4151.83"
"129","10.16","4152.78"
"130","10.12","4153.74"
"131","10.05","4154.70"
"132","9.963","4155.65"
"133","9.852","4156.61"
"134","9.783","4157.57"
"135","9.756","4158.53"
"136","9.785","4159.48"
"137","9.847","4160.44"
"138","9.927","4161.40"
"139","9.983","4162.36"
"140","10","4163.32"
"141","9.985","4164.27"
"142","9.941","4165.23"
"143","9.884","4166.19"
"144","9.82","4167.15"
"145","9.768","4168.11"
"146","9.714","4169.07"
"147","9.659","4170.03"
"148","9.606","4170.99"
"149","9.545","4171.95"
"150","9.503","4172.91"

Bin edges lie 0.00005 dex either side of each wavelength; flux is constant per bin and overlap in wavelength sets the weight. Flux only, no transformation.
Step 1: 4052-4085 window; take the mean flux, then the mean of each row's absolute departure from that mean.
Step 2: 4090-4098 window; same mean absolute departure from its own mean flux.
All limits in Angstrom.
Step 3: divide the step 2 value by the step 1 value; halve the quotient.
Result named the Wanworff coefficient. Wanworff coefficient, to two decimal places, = 0.87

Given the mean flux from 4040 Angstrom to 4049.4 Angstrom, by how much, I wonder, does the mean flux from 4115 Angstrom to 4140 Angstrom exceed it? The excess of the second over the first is -0.71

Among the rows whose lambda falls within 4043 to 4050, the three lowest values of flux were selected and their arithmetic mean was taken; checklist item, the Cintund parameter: 10.7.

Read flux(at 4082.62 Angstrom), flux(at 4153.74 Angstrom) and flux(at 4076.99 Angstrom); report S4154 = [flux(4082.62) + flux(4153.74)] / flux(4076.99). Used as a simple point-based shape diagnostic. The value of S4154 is 1.99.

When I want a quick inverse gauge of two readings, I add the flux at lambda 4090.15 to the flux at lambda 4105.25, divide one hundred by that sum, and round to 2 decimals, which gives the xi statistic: 5.54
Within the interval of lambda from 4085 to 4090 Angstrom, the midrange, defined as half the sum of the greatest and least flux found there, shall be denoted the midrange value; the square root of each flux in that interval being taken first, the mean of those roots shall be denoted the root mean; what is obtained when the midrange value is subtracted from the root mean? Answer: -6.52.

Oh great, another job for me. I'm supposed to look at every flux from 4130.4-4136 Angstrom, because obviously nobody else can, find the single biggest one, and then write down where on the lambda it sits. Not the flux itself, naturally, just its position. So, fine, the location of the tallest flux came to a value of 4135.61 Angstrom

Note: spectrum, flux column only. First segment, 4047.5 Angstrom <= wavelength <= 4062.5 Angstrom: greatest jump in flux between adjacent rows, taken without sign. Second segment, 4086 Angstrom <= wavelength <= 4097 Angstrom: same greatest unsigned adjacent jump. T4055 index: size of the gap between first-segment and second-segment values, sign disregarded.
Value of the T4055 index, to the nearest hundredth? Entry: 0.09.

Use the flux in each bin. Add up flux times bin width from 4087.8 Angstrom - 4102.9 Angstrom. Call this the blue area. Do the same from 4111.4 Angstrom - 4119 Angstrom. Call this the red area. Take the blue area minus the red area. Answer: 64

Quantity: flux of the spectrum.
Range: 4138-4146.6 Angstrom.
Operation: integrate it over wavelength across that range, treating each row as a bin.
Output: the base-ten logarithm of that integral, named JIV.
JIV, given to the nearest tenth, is 1.9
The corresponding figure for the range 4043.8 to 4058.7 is 2.2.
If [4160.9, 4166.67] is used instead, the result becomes 1.8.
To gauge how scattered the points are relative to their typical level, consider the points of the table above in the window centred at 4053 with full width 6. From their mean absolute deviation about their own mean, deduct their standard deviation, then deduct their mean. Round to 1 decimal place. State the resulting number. -10.6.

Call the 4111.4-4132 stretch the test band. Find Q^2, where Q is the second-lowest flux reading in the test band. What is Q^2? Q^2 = 85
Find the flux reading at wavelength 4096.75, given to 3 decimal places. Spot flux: 8.627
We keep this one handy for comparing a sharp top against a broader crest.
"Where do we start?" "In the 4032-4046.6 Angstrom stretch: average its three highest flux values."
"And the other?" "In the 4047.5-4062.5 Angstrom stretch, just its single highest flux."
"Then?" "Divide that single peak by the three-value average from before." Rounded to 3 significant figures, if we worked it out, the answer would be 1.01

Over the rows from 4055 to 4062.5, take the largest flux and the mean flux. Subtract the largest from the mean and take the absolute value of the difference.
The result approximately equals 0.16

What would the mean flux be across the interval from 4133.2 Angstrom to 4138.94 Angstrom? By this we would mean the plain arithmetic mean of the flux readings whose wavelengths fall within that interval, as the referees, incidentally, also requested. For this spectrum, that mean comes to 10.0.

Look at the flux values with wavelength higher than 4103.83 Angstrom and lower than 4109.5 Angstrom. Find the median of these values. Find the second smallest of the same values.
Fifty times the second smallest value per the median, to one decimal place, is 49.6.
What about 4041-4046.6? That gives 49.7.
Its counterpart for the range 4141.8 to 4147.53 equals 49.9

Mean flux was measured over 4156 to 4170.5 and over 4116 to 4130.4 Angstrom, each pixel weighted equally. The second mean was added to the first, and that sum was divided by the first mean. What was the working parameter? 2.02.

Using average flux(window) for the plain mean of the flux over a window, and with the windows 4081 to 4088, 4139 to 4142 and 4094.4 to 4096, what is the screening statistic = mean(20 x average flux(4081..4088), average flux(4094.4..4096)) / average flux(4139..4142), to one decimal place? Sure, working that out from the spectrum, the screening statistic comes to 10.0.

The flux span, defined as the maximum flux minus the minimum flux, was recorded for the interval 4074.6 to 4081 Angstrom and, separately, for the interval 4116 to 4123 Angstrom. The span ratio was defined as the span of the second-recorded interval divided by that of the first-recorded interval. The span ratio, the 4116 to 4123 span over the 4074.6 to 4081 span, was 2.4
